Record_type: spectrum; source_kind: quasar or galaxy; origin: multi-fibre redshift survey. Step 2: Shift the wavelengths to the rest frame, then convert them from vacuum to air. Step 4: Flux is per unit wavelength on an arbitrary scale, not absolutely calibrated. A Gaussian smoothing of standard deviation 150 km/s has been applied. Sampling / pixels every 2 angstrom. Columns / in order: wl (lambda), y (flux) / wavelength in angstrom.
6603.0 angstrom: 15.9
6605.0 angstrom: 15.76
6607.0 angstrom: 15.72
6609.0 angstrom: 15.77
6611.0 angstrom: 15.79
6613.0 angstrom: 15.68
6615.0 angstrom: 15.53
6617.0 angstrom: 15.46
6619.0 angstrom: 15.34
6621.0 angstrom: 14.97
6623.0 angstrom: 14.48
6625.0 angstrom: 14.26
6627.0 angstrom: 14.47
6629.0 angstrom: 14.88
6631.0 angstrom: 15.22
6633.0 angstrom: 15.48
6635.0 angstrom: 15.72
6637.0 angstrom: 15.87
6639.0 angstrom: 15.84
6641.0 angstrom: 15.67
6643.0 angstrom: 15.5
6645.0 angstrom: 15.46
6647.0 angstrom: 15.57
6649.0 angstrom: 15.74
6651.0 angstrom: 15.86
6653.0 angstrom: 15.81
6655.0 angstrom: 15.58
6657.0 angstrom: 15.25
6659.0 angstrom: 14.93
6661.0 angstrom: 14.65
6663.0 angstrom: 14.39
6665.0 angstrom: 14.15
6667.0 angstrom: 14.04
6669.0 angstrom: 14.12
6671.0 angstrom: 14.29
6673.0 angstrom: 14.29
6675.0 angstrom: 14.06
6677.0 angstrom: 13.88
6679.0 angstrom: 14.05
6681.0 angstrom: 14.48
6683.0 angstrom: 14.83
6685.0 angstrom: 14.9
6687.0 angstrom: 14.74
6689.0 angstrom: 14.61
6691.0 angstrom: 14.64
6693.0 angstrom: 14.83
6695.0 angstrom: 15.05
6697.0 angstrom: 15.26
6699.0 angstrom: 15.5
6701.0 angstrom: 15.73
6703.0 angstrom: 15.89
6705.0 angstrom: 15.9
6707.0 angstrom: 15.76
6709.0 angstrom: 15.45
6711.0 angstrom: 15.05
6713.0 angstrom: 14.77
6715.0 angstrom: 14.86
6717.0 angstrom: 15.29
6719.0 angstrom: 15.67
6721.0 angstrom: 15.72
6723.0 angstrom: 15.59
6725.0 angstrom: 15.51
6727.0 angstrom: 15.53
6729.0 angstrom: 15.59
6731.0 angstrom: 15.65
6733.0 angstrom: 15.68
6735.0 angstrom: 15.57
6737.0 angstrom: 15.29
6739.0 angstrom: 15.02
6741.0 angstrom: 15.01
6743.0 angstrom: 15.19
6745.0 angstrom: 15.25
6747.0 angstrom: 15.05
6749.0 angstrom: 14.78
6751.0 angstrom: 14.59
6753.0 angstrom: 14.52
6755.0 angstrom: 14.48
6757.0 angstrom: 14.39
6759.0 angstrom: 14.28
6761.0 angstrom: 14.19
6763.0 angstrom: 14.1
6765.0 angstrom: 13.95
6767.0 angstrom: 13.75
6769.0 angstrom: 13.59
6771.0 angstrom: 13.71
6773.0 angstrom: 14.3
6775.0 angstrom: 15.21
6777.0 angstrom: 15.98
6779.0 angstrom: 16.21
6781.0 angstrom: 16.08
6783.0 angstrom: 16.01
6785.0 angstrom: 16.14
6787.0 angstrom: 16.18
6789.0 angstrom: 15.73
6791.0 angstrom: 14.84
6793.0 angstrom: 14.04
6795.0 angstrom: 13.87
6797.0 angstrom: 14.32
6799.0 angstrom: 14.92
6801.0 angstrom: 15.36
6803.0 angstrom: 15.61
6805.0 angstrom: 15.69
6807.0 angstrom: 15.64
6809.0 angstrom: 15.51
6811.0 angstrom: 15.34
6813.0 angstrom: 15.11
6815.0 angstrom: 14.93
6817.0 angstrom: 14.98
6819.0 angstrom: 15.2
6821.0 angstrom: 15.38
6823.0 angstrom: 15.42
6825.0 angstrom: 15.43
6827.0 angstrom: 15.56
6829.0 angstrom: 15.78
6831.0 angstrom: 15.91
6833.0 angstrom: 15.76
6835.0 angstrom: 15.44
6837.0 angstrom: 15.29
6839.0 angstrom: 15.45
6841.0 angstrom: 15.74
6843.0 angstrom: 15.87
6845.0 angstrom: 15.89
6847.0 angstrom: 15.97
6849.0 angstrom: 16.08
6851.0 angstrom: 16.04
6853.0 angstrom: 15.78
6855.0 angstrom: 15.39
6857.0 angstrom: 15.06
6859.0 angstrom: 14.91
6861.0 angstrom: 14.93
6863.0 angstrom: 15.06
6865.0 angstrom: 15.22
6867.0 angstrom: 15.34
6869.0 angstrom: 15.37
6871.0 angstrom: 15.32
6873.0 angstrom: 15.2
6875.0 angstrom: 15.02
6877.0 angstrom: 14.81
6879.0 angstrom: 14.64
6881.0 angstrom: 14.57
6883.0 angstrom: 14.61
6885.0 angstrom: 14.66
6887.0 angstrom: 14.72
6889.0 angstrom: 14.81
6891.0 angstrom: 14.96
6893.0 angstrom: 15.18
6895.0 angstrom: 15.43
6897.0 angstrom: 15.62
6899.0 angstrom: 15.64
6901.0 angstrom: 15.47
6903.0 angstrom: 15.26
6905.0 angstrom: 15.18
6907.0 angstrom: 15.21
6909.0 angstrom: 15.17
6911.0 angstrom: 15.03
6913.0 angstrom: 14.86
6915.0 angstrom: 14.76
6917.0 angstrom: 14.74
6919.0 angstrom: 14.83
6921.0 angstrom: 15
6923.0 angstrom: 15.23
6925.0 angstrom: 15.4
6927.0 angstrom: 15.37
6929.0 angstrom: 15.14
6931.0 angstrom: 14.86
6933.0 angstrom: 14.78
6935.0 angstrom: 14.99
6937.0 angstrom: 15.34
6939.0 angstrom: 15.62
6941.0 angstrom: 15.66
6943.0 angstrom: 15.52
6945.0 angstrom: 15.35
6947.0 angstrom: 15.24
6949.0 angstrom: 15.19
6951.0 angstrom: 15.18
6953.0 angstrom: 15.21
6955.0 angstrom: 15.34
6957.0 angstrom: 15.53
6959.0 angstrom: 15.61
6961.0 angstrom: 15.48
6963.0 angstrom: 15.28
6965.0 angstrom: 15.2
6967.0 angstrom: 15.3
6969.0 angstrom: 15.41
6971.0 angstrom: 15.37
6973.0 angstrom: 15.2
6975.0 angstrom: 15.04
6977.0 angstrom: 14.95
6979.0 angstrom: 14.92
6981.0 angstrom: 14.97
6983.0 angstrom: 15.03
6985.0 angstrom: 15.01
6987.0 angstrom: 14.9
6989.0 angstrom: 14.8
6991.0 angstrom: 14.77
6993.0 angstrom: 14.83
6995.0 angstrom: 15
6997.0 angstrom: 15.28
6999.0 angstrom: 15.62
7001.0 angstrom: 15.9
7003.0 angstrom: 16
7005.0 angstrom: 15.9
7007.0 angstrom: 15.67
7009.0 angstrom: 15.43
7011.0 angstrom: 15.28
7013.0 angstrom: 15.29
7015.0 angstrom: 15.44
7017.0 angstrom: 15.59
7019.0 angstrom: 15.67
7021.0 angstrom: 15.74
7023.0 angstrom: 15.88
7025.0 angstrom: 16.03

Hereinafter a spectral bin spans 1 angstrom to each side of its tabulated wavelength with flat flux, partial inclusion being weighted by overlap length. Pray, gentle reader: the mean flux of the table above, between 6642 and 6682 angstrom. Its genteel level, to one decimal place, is 14.8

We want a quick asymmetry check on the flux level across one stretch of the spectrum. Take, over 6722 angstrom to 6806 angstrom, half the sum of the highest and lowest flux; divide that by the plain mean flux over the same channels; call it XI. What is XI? 0.99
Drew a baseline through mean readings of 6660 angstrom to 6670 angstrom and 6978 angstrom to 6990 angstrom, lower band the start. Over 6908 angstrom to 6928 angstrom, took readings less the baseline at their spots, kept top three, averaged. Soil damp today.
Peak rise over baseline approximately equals 0.52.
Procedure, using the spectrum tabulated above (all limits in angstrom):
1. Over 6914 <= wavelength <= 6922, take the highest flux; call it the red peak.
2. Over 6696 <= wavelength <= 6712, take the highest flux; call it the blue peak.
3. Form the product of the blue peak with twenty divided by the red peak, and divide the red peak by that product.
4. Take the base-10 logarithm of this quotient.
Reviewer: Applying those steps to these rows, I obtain -0.15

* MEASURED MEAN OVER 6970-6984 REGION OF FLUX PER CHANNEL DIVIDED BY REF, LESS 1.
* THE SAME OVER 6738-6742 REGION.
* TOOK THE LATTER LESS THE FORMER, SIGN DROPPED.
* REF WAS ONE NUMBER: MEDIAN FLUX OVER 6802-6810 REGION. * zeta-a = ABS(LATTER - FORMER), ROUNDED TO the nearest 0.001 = 0.003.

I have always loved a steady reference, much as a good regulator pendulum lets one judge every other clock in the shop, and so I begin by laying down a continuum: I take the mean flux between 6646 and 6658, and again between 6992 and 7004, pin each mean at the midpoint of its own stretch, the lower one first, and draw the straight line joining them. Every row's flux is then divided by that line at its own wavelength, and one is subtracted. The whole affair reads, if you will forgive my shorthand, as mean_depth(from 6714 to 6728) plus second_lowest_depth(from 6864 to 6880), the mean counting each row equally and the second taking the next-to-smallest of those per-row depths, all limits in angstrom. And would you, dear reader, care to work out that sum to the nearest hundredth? -0.05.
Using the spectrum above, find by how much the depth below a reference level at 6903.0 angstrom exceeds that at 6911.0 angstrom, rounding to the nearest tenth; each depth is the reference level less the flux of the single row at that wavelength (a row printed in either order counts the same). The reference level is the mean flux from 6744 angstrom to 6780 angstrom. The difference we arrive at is -0.2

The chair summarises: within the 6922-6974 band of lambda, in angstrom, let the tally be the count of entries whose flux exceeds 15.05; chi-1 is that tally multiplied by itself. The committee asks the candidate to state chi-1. 529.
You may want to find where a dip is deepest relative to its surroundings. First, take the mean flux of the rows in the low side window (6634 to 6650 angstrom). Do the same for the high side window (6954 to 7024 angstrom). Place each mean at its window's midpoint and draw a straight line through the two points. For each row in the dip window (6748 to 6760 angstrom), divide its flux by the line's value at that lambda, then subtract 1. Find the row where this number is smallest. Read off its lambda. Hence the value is 6759.0 angstrom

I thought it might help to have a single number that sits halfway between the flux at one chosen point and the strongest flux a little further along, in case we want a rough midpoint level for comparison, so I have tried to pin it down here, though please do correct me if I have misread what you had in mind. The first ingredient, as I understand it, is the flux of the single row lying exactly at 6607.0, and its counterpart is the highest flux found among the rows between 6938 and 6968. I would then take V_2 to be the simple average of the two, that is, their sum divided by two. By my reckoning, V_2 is 15.7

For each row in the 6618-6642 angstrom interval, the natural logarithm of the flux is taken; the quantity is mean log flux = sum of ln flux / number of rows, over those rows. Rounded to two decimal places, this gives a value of 2.72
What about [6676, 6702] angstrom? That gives 2.69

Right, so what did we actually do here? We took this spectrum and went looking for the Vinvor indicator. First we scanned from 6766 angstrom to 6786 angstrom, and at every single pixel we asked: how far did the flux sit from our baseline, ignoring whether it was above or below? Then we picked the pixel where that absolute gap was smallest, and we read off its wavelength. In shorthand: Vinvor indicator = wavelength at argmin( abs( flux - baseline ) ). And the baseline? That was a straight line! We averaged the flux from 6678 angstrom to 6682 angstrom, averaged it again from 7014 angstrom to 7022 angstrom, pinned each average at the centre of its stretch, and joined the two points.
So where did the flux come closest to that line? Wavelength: 6773.0 angstrom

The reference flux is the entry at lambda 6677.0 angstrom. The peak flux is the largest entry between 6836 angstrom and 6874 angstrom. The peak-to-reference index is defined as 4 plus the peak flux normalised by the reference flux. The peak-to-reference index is 5.16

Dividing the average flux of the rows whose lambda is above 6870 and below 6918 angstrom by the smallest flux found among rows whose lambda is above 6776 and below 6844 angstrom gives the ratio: 1.08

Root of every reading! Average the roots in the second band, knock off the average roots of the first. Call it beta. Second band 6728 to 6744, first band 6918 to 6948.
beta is 0.020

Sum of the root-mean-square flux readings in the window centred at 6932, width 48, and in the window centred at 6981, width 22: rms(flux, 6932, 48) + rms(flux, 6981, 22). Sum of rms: 30.2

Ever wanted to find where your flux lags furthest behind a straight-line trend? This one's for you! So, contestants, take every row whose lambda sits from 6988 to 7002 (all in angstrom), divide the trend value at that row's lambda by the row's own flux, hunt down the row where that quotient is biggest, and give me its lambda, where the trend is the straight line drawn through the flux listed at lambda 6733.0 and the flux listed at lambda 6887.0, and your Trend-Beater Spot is 6991.0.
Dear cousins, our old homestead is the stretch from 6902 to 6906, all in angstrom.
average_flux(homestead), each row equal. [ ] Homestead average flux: 15.2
